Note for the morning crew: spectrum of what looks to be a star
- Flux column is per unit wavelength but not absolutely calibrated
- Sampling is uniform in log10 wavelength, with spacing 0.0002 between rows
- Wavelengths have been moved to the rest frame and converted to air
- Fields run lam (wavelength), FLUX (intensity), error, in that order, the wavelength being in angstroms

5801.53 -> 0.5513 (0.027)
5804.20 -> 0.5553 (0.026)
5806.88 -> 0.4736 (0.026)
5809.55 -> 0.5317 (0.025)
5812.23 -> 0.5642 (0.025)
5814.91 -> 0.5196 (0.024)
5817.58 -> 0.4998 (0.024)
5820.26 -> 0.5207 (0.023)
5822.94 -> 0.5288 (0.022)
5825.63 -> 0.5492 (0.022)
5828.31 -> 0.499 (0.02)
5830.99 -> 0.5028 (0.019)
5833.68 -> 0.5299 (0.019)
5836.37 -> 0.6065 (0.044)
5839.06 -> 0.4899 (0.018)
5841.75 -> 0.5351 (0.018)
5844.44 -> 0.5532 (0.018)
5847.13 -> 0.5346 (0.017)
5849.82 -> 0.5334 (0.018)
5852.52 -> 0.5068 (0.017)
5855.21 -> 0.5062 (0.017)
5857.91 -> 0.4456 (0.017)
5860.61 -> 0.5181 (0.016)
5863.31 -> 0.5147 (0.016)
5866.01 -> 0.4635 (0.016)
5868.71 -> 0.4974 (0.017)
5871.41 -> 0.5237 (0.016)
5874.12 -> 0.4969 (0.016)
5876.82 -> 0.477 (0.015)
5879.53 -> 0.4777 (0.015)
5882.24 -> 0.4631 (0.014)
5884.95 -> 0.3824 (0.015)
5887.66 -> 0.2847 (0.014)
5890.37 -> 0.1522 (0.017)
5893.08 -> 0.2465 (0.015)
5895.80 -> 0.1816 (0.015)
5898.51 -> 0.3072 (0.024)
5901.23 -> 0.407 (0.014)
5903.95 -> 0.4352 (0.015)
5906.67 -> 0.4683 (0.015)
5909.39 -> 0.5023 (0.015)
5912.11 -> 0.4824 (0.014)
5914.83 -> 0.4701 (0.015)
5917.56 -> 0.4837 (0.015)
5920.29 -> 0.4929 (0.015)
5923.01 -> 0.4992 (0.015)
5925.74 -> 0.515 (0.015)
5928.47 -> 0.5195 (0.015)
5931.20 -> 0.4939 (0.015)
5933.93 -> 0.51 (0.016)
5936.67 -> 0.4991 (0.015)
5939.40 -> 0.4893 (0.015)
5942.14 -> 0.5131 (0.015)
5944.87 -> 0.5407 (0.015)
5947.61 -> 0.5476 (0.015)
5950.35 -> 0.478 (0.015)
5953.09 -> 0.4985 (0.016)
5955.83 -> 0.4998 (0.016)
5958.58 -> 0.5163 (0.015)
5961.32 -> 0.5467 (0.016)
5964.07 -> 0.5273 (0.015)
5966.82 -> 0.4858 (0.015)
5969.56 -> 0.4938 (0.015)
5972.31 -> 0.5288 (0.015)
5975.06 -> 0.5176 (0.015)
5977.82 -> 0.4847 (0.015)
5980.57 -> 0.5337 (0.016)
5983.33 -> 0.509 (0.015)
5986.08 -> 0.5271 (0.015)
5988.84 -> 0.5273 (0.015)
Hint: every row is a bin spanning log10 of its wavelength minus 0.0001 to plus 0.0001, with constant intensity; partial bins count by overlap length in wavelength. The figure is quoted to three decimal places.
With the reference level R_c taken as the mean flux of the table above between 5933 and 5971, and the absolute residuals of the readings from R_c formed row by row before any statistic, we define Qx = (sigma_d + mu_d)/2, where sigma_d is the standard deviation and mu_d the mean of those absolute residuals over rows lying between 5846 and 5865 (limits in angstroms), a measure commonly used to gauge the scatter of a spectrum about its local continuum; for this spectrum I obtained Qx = 0.020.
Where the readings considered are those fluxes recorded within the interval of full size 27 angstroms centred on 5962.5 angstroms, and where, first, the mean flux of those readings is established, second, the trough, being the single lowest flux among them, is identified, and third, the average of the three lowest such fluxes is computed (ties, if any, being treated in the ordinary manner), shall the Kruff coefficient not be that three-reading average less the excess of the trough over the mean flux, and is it 0.517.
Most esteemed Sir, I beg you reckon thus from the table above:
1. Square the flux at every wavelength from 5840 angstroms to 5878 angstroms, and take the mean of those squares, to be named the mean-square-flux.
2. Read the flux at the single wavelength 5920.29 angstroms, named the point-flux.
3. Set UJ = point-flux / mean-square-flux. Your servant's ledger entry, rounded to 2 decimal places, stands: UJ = 1.91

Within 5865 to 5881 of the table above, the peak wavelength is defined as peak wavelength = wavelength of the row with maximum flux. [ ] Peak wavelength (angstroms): 5871.41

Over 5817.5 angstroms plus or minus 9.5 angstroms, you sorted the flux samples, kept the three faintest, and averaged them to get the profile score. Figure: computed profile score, 0.51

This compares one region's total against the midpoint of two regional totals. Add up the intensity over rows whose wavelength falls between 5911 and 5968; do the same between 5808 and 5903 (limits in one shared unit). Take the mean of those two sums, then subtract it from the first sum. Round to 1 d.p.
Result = -2.9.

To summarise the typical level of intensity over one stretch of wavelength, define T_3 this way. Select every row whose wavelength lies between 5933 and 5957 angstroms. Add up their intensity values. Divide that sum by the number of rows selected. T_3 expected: 0.51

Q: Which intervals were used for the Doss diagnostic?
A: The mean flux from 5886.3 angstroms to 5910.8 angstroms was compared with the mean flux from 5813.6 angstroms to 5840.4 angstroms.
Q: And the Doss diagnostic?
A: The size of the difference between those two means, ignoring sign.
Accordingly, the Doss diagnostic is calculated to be 0.19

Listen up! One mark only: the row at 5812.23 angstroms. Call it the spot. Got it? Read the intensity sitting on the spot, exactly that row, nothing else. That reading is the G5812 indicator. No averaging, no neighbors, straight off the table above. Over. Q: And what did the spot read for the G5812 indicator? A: 0.5642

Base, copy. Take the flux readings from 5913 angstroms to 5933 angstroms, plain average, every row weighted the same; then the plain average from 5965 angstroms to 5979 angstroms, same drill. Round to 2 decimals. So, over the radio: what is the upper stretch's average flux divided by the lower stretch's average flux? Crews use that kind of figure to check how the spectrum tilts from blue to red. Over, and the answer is 1.01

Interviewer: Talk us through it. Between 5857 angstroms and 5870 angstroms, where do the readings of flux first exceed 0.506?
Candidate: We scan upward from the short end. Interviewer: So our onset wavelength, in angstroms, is 5860.61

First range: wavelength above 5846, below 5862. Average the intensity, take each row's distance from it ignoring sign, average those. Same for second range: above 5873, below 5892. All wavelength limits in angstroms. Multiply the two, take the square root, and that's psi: 0.0463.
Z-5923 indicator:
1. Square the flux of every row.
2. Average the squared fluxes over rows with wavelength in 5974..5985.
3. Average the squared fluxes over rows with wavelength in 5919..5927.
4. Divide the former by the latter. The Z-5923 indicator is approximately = 1.04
